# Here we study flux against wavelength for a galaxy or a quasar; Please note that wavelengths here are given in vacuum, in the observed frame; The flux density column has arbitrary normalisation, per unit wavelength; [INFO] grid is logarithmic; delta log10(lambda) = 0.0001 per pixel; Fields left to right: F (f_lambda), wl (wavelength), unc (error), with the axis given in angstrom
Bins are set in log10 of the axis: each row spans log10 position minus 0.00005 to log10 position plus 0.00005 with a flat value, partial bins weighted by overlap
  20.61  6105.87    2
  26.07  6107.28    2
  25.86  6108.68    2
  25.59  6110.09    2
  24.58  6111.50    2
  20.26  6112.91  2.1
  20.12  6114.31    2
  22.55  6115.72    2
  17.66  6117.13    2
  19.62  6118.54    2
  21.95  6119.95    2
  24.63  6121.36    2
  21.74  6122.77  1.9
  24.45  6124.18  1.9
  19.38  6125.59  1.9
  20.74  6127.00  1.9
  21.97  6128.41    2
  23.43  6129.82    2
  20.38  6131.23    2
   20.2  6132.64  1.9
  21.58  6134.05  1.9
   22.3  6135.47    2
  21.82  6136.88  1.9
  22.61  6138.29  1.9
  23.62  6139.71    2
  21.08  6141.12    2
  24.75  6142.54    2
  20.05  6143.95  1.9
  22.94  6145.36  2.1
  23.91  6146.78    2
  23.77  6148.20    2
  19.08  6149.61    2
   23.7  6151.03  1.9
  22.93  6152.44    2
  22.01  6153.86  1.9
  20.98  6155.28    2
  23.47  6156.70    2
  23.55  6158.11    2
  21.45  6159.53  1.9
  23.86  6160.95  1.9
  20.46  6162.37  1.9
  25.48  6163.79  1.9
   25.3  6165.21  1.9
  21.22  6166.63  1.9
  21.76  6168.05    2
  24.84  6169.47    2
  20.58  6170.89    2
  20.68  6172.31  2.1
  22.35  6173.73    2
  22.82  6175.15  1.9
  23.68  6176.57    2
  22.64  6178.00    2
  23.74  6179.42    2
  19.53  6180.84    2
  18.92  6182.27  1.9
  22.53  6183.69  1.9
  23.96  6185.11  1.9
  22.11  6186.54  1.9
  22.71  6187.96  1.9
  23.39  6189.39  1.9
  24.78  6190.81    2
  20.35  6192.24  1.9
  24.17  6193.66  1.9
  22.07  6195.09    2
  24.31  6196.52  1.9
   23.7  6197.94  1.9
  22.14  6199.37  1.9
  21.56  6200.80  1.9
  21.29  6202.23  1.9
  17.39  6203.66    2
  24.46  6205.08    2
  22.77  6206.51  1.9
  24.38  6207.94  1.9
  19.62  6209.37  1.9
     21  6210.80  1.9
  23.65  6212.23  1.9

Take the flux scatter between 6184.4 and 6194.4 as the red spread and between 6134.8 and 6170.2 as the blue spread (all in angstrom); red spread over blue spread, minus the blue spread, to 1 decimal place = -0.8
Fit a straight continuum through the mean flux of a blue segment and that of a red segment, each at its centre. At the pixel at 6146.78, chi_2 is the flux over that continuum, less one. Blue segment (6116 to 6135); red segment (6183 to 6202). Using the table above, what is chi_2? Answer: 0.09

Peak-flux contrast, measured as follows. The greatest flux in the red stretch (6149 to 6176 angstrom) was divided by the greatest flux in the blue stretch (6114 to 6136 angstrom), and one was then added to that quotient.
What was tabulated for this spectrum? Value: 2.03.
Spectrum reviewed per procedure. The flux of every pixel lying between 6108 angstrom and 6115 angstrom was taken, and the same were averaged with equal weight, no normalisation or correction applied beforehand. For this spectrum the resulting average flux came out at 23.3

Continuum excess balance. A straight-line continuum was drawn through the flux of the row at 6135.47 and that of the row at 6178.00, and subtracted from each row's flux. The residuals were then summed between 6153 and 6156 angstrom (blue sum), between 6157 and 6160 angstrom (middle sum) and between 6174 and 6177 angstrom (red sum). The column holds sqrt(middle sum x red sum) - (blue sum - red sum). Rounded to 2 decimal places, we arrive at 3.35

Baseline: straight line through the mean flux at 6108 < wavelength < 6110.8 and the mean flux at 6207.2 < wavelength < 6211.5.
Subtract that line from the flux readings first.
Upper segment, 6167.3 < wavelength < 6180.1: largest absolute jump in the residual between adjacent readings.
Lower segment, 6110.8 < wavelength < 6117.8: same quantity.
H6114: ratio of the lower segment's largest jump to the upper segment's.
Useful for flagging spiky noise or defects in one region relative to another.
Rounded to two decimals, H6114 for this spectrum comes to 1.15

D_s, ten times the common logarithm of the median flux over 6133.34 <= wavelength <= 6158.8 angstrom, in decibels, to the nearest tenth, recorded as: 13.6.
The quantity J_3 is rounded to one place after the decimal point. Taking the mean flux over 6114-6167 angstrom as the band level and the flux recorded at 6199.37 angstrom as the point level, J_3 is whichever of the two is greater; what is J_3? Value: 22.1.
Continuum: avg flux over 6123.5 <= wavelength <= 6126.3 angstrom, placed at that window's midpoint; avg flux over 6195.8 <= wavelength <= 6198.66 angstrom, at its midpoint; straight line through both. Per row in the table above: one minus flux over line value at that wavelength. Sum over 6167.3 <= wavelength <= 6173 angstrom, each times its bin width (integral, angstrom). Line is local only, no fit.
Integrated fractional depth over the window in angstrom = 0.31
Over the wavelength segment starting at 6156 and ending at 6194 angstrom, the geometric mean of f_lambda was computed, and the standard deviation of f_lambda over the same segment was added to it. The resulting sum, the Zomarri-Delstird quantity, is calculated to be 24.3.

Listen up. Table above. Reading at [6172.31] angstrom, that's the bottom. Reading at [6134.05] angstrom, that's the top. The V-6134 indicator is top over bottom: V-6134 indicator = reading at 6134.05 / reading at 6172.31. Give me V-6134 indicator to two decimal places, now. 1.04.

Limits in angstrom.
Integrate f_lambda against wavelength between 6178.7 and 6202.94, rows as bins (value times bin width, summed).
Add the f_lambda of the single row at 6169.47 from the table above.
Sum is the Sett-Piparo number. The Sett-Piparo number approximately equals 568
